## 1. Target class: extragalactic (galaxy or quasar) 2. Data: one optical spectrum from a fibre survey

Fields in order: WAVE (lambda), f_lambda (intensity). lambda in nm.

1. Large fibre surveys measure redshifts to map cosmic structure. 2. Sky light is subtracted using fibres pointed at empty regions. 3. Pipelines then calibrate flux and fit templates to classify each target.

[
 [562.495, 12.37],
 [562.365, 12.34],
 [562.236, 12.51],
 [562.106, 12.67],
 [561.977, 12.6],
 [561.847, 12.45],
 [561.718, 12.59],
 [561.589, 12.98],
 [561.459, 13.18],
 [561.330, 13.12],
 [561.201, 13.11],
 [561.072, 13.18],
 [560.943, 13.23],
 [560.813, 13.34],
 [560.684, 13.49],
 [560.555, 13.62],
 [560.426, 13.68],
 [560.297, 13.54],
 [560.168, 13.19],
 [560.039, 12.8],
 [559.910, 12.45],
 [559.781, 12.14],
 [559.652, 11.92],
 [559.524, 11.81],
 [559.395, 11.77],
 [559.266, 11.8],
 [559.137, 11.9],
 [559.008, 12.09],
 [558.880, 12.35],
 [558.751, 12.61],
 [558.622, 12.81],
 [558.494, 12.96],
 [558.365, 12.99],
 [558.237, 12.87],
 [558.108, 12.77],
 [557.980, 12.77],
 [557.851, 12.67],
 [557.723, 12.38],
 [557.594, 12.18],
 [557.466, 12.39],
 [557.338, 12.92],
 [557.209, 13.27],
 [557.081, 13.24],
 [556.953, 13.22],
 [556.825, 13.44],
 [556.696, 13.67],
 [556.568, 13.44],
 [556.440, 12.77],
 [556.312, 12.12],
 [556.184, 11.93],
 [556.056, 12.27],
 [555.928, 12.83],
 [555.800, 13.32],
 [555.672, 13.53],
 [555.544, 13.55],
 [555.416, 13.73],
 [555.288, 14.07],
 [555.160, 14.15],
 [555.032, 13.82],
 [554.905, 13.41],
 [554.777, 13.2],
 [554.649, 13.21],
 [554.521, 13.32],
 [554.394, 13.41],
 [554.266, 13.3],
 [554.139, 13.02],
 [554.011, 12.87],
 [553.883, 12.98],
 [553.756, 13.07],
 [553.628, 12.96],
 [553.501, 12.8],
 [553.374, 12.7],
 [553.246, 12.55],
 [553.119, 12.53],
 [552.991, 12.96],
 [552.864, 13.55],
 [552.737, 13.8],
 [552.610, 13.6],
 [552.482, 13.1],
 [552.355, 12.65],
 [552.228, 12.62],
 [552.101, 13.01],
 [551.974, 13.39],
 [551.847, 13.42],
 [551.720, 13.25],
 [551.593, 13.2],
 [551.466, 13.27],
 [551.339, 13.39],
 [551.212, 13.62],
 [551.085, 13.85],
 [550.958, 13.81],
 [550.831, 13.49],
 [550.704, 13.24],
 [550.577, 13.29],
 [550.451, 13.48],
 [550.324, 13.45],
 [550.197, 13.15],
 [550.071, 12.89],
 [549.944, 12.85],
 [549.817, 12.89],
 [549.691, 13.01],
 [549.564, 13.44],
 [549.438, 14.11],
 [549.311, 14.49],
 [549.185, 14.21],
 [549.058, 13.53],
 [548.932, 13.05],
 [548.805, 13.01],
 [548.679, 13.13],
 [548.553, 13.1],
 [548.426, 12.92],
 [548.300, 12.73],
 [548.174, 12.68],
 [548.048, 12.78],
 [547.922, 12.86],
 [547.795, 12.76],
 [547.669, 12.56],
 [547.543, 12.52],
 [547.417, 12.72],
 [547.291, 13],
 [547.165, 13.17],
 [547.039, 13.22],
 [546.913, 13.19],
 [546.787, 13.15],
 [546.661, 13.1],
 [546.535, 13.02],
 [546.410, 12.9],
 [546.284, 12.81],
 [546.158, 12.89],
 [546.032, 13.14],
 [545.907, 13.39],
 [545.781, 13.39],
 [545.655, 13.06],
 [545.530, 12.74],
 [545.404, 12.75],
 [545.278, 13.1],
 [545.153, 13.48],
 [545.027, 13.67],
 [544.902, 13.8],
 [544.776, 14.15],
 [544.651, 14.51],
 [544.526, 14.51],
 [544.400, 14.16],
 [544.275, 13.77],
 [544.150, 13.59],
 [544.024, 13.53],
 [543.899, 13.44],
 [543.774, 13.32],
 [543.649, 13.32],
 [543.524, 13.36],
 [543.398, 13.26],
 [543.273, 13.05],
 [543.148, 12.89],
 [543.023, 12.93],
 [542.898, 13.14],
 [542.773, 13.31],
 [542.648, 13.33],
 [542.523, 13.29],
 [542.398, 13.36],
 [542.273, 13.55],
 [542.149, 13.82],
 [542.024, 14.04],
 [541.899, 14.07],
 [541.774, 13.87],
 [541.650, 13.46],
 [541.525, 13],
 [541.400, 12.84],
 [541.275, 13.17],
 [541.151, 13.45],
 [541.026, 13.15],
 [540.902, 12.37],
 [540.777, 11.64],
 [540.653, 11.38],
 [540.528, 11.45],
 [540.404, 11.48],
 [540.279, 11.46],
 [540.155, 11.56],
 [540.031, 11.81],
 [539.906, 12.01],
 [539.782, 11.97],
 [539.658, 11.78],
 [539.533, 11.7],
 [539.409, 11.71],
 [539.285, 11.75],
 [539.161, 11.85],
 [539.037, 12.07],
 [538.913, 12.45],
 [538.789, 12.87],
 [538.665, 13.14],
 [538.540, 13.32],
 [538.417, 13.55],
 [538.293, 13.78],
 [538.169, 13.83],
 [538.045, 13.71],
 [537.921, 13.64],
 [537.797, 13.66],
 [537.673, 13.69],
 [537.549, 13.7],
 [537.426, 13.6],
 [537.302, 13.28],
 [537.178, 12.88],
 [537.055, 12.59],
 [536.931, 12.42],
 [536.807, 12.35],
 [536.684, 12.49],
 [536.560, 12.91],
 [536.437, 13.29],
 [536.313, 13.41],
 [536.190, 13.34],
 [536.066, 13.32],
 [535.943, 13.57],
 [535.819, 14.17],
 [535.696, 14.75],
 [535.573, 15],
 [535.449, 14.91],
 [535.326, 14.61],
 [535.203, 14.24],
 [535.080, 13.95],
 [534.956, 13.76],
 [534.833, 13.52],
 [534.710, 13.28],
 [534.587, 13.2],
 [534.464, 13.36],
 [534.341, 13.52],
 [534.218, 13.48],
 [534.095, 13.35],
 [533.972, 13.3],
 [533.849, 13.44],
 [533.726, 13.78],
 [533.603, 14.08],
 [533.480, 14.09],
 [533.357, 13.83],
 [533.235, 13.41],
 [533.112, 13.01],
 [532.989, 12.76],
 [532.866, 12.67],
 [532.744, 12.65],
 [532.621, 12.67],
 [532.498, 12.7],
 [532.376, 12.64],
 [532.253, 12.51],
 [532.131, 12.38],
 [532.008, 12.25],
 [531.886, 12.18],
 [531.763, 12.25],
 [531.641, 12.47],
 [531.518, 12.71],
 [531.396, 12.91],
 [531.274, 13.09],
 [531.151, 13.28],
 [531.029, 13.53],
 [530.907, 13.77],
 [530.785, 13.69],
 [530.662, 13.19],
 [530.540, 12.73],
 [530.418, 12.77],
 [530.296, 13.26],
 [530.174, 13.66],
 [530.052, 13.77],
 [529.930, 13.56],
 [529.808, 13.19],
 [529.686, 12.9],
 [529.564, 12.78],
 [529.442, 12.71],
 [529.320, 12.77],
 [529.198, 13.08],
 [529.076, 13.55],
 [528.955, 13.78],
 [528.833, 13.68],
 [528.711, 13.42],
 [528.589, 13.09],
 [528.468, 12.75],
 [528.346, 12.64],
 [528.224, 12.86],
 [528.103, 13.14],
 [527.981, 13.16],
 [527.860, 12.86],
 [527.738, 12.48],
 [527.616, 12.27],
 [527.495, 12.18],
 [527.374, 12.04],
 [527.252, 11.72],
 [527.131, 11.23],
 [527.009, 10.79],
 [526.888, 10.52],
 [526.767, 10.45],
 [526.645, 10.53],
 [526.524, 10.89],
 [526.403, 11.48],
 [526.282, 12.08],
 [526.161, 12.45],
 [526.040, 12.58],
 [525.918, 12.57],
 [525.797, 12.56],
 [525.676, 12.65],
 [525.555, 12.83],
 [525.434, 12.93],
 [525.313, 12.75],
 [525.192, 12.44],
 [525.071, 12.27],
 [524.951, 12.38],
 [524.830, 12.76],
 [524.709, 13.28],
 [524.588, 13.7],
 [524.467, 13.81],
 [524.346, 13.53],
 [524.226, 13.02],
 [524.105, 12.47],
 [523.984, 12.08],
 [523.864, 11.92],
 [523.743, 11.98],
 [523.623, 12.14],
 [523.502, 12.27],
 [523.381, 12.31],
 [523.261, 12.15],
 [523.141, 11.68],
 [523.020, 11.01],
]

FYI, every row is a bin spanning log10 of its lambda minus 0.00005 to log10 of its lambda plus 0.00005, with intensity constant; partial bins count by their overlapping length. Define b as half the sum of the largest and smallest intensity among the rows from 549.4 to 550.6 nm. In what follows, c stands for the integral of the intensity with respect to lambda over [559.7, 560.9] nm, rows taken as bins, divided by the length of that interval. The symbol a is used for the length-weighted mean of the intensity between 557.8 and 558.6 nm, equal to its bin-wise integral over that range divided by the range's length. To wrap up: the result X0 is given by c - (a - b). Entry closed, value 13.8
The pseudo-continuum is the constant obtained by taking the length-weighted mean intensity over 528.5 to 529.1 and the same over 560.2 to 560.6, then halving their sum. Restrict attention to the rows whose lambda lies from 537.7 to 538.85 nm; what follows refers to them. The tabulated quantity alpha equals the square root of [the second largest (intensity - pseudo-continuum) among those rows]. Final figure 0.50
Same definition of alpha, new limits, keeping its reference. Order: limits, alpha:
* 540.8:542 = 0.58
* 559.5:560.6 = 0.30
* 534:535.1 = 0.48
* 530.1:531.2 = 0.40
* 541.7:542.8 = 0.71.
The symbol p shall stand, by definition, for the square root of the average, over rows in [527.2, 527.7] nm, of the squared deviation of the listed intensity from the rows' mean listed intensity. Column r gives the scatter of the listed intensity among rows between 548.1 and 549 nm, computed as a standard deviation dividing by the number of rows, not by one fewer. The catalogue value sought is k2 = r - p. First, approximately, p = 0.21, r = 0.16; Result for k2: 0.0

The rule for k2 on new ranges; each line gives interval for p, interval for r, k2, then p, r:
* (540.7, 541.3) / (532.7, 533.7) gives -0.1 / 0.66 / 0.58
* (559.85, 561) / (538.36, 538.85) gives -0.1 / 0.38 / 0.25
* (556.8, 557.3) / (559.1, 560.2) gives 0.4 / 0.09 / 0.48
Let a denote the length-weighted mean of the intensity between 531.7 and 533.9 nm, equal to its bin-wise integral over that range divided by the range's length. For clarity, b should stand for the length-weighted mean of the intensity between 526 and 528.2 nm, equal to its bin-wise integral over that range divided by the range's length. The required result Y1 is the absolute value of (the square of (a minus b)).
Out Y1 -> 1.25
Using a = 13.0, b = 11.8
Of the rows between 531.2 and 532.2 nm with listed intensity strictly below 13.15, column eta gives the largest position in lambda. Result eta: 532.131 nm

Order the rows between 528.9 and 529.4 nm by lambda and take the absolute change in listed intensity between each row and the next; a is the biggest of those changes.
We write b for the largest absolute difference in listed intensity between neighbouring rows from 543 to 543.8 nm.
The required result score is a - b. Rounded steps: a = 0.47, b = 0.21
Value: 0.26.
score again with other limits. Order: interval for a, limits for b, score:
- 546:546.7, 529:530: -0.22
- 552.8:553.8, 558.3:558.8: 0.39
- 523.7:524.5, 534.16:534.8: 0.39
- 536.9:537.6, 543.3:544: 0.28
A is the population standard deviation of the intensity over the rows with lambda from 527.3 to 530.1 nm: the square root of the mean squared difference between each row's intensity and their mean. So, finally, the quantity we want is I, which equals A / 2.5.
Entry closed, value 0.193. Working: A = 0.48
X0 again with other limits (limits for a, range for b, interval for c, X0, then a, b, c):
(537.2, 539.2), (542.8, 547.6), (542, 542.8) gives 13.8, 13.3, 13.5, 13.52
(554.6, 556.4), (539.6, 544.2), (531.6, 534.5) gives 12.5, 13.2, 12.7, 13.03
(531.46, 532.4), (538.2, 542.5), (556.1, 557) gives 13.2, 12.4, 12.7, 12.92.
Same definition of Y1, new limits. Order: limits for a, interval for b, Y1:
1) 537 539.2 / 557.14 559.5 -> 0.50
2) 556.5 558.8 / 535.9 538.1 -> 0.08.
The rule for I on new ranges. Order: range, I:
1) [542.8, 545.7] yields 0.200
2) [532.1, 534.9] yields 0.197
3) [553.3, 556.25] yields 0.204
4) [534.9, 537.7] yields 0.306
